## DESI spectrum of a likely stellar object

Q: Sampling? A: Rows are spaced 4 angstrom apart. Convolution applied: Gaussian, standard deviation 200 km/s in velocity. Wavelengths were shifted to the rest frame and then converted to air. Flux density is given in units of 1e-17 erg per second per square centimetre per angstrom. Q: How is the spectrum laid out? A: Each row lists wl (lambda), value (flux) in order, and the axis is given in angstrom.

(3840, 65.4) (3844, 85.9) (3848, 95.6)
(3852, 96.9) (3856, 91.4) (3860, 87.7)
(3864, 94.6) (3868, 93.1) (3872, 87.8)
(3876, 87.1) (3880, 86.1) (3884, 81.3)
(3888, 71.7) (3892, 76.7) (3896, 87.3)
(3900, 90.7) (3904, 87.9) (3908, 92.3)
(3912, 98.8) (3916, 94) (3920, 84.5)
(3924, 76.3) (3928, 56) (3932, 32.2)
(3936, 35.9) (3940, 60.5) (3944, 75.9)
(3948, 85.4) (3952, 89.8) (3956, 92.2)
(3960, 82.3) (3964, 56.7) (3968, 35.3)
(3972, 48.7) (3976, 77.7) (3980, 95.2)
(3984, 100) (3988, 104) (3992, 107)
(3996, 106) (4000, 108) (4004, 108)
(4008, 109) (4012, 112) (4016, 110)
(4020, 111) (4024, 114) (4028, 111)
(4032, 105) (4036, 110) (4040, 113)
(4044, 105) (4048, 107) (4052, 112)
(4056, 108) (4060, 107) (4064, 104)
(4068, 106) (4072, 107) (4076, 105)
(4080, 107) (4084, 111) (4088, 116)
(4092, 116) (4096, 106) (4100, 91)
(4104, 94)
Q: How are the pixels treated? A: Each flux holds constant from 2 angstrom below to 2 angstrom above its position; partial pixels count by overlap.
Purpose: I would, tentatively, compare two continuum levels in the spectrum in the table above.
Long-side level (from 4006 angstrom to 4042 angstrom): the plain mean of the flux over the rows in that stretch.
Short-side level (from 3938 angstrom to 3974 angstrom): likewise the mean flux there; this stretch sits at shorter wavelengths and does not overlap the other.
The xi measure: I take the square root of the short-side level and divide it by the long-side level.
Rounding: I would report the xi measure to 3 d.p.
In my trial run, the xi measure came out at 0.075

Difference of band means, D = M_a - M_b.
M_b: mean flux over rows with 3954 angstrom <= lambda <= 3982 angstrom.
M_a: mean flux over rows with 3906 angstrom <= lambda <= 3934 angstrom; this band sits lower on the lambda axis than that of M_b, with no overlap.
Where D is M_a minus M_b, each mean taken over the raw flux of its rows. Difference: 6.6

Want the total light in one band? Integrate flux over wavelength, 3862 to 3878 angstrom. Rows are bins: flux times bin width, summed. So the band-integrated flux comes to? 1450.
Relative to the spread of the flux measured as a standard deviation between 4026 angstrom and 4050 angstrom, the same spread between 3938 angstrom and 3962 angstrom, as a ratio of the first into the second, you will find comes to 3.5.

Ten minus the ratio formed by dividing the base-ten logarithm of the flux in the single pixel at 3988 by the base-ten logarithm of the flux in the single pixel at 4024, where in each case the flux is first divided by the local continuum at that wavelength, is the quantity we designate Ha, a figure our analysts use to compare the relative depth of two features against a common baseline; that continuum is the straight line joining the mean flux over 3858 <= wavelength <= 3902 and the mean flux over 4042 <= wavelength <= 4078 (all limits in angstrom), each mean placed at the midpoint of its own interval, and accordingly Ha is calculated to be 9.5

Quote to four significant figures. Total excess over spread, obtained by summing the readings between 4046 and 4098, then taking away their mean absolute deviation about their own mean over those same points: 1409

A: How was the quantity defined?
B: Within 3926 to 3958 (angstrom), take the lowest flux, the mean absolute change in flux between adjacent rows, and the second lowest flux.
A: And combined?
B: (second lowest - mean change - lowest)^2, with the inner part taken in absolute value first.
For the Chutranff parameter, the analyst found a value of 68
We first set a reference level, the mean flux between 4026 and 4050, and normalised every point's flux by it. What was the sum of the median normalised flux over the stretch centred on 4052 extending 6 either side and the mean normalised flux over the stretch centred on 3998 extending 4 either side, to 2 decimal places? 1.98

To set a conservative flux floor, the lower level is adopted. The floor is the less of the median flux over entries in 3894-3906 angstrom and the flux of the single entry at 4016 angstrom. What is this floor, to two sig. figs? 88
